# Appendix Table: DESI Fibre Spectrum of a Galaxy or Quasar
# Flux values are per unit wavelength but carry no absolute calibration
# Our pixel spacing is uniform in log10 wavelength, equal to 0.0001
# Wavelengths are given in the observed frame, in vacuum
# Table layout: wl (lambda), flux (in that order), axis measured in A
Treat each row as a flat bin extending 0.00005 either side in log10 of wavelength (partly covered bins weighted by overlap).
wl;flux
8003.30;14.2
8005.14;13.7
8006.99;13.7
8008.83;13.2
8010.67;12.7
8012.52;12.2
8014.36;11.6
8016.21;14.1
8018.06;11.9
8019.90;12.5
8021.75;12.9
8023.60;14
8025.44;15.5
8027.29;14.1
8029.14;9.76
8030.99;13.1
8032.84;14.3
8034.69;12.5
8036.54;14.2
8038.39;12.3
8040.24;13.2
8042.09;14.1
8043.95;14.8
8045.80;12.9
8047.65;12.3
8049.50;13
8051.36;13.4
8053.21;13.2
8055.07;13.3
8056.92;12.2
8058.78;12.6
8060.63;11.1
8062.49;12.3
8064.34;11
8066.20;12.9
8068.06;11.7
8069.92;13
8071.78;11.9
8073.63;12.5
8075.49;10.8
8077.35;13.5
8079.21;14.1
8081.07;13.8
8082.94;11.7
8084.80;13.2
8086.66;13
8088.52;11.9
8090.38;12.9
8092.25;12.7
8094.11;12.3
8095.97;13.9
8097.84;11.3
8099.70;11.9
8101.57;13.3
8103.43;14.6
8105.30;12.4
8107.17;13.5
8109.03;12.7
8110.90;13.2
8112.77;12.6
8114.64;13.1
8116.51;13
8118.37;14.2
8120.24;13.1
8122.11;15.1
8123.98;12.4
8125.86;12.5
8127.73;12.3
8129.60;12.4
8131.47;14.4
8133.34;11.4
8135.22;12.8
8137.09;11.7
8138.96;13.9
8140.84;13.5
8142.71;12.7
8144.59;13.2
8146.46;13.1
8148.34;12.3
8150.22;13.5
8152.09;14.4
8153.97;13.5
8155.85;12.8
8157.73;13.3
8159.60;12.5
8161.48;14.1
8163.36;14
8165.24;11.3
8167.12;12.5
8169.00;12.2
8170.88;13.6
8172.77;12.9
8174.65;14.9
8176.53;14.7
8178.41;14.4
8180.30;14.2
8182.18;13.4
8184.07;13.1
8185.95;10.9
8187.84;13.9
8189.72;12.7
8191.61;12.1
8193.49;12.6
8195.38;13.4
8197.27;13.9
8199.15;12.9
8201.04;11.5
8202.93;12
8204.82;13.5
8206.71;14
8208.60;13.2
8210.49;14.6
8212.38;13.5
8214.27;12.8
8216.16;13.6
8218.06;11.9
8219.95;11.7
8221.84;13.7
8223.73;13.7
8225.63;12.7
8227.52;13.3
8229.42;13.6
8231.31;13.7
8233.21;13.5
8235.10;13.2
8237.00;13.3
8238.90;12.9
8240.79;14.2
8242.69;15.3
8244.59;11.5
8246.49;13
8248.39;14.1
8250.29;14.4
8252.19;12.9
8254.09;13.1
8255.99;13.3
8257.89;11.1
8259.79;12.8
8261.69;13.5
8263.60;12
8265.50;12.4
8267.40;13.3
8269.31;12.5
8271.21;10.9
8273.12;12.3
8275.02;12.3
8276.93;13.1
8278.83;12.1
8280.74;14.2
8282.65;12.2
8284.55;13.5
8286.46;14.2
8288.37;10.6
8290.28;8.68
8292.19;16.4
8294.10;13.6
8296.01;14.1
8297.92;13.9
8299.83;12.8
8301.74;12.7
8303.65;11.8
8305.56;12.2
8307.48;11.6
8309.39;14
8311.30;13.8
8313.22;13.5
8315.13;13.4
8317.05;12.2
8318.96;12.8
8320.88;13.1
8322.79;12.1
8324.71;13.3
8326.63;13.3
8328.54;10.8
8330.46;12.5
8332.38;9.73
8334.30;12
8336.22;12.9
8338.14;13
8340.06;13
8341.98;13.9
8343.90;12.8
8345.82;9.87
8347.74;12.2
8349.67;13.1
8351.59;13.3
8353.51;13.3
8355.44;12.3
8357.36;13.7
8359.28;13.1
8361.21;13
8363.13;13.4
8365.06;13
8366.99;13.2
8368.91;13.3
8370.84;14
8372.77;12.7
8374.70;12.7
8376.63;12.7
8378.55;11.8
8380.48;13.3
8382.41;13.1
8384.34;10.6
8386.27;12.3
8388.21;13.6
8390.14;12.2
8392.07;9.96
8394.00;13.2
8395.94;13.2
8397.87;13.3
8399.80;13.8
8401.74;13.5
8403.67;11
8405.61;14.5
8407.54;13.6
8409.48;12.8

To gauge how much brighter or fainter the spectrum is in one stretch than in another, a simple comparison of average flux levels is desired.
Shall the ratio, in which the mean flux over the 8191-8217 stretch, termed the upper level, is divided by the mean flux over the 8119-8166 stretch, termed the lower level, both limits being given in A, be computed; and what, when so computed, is 1.005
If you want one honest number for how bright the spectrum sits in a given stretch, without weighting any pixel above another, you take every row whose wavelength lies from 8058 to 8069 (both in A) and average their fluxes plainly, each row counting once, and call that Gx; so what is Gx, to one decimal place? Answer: 11.9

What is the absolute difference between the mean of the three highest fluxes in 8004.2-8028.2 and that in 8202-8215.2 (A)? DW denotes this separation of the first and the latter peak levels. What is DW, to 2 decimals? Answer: 0.53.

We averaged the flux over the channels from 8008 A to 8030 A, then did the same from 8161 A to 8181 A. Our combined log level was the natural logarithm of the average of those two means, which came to 2.580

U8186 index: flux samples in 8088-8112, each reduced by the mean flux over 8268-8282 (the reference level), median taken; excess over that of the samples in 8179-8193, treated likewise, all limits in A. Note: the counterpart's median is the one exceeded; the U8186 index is -0.4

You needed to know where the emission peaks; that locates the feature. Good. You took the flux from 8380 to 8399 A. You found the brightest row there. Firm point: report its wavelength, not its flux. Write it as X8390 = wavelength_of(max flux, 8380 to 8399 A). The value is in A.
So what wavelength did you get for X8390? 8388.21 A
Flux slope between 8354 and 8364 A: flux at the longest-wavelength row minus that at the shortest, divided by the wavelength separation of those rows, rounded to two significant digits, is 0.14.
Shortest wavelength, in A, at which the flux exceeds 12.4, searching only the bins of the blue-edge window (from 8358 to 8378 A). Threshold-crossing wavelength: 8359.28 A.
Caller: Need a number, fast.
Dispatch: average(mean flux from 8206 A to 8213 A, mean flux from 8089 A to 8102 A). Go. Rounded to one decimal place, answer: 13.2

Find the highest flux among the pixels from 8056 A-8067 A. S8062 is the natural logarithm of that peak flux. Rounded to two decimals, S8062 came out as 2.56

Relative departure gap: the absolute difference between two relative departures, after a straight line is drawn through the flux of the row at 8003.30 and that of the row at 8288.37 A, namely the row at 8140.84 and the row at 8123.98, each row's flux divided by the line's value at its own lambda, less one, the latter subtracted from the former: 0.10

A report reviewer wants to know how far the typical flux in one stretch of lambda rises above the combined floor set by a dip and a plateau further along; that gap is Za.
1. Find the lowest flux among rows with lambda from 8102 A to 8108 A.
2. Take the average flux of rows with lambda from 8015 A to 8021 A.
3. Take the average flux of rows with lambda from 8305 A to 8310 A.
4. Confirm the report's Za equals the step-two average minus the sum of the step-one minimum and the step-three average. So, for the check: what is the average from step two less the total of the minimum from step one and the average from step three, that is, -12.2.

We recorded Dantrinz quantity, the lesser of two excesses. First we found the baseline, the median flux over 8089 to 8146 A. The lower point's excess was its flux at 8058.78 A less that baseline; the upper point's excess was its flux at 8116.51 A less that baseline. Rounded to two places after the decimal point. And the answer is -0.25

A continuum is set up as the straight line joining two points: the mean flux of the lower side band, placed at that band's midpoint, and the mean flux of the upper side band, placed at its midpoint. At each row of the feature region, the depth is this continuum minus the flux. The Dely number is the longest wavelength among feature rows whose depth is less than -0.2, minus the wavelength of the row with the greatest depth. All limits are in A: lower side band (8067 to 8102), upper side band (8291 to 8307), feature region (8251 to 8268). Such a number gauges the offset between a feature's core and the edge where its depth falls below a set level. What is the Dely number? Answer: 3.8 A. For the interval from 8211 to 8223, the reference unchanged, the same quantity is 1.9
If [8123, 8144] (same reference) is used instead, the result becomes 7.5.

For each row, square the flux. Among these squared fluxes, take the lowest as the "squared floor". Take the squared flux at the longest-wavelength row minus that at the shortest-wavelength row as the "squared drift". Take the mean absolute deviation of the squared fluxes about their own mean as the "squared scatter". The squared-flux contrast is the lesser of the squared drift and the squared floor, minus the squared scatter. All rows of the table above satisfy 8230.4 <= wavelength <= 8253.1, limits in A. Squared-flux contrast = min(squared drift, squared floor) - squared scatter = -40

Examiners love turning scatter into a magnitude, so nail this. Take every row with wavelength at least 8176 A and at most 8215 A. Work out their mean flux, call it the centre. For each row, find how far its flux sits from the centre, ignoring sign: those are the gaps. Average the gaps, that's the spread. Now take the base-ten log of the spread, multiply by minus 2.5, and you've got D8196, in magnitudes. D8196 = 0.26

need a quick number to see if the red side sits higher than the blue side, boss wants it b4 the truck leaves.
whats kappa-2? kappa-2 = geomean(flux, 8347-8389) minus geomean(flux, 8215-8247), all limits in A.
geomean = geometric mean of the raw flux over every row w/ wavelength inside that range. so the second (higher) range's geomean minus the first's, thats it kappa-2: -0.3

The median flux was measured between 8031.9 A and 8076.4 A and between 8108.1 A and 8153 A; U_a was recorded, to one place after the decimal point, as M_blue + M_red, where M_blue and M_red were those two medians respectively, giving 25.8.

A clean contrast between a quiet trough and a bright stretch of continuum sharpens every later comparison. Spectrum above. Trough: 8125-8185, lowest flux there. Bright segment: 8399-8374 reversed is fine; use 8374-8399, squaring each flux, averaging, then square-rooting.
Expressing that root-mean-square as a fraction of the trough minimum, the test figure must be 1.106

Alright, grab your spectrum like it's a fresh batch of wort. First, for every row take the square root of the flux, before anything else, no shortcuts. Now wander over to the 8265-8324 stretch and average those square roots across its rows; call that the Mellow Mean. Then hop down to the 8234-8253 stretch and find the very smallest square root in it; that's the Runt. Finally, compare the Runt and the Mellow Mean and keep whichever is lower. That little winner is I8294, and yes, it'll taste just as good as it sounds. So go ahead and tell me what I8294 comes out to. 3.39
